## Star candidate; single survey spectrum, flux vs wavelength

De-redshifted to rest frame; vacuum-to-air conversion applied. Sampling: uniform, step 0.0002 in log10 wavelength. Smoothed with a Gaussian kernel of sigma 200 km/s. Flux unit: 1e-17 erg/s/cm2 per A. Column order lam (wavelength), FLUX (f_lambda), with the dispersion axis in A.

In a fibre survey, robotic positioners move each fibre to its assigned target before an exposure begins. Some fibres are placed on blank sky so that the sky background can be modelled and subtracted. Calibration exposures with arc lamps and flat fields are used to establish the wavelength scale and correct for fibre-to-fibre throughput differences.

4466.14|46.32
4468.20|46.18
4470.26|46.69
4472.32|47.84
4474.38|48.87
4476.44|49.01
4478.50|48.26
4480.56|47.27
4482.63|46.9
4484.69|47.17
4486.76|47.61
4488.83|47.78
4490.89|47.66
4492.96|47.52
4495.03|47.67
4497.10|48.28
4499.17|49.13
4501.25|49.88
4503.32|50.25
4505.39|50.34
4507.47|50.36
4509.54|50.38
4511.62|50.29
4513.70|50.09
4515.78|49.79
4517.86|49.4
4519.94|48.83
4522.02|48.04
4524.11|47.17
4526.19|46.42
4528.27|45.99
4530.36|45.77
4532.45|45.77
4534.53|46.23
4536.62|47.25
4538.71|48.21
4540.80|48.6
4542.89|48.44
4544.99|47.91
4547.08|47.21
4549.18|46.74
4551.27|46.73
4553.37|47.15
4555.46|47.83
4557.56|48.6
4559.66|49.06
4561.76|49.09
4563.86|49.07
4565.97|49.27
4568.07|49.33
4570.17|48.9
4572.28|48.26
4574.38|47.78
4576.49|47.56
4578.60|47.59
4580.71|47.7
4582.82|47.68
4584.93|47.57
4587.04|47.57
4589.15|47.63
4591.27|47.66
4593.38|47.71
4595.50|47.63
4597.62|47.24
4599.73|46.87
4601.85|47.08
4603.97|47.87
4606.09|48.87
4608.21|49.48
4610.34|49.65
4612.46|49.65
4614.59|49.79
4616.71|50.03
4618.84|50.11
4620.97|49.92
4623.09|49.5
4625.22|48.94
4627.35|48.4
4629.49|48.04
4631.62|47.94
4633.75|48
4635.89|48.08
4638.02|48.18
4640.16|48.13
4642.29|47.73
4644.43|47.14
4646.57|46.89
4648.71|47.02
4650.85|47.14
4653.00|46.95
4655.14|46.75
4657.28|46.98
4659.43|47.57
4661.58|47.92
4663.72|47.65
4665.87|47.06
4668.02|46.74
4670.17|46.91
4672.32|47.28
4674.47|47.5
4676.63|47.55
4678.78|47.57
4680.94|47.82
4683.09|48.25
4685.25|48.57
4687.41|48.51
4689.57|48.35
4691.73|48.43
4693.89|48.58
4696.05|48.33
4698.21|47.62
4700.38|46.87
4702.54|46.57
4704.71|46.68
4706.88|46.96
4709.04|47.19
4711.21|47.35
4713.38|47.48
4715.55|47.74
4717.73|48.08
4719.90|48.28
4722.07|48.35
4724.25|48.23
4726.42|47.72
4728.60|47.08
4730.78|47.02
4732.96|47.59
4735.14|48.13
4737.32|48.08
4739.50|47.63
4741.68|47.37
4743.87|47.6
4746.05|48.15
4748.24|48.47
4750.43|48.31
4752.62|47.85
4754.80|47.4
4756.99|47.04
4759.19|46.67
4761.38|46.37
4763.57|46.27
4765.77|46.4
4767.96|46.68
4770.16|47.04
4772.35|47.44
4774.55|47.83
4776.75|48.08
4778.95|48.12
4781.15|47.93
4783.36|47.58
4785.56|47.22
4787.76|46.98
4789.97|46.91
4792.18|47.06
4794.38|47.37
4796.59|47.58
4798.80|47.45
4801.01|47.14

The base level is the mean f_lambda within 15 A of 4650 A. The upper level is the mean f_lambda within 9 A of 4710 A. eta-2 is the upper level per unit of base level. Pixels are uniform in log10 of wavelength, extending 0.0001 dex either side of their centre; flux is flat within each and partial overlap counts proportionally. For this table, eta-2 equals 0.996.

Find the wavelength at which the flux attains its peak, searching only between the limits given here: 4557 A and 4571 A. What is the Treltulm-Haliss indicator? 4568.07 A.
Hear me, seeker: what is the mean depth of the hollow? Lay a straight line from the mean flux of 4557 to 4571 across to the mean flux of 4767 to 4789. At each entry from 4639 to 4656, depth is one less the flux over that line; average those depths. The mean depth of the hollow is 0.025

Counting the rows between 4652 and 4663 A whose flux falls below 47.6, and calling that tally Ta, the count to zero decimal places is 4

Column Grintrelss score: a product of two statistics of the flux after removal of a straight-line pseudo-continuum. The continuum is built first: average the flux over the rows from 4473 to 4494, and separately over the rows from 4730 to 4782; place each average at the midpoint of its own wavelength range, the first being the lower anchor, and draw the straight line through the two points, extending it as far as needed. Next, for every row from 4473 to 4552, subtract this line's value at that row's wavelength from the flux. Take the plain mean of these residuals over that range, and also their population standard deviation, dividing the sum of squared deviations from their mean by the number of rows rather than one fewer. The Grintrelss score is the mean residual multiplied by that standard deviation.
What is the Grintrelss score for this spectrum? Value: 0.50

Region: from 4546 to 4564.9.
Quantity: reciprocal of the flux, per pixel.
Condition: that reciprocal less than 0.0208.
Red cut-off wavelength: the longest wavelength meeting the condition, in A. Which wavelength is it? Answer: 4563.86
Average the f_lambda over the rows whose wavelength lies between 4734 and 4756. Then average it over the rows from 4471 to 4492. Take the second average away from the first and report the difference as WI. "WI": 0.1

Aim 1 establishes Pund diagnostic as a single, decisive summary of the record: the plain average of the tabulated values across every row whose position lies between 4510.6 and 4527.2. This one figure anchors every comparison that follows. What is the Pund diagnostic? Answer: 48.75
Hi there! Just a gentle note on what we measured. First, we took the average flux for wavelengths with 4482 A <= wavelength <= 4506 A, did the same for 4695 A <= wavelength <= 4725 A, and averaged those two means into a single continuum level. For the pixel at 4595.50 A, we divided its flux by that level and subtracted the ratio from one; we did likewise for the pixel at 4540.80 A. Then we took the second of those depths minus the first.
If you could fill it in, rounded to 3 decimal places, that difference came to -0.020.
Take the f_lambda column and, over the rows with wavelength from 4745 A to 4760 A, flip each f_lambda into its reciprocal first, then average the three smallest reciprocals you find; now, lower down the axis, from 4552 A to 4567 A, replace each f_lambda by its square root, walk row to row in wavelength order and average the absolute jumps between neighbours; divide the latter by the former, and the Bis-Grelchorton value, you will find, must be 1.25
